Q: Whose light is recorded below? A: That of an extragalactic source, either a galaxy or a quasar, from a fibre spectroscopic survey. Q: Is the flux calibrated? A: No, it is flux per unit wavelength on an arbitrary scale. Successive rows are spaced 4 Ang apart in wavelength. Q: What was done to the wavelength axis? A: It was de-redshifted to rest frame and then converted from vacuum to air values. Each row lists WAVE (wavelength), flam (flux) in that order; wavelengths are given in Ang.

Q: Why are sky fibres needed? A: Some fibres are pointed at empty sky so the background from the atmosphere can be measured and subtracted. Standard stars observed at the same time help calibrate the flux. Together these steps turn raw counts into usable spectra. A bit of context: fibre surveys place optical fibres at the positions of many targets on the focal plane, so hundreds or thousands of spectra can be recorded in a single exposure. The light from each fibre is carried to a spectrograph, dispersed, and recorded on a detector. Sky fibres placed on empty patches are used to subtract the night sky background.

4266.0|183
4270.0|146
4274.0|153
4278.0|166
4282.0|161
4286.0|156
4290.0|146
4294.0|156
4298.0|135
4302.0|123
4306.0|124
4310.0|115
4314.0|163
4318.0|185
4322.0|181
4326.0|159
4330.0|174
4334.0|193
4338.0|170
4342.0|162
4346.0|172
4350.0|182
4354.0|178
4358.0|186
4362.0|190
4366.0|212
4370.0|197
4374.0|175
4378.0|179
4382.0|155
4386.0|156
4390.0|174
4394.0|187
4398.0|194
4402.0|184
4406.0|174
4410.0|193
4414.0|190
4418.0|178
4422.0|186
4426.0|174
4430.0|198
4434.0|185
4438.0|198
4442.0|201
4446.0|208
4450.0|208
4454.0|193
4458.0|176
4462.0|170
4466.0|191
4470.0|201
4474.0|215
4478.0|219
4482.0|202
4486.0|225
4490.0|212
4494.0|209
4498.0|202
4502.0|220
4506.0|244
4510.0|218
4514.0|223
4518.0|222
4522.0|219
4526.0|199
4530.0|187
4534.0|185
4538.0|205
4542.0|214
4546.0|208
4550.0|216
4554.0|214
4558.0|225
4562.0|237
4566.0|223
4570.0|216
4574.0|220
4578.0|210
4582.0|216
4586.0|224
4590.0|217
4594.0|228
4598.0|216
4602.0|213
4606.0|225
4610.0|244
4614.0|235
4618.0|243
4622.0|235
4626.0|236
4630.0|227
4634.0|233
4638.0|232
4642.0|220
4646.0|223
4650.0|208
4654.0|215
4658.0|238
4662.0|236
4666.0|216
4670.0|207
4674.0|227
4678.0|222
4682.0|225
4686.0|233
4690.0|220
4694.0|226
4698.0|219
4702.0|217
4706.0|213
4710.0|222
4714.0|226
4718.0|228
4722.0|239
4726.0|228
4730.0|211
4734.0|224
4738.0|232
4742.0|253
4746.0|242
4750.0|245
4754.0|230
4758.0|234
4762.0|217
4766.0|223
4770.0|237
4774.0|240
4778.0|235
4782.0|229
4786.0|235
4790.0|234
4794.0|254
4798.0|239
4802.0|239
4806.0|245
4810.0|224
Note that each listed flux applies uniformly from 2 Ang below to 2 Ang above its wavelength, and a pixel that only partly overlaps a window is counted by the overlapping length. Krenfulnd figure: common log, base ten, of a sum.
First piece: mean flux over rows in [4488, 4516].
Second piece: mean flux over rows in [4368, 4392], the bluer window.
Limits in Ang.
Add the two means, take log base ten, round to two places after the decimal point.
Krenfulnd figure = 2.59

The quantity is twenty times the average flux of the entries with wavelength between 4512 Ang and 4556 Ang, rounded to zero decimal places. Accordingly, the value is 4167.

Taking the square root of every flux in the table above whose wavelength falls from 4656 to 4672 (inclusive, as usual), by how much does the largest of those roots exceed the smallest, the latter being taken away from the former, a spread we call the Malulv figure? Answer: 1.0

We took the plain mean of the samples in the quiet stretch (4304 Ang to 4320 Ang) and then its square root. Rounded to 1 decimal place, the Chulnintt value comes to 12.1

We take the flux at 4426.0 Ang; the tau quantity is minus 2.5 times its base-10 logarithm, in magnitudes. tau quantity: -5.60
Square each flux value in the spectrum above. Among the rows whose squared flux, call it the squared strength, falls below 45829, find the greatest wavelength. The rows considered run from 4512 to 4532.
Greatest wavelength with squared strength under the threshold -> 4530.0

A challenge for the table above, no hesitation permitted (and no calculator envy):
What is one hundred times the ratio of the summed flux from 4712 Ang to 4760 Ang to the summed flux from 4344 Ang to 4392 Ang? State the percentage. 129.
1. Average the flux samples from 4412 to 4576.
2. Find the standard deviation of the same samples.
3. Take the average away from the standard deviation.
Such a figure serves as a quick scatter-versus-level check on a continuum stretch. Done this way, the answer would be -189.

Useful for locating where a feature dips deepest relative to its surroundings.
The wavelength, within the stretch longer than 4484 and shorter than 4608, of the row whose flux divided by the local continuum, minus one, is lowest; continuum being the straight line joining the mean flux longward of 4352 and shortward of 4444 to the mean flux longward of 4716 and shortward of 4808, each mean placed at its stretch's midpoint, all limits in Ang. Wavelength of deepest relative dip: 4534.0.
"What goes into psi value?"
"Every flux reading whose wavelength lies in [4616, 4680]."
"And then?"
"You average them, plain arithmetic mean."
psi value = 226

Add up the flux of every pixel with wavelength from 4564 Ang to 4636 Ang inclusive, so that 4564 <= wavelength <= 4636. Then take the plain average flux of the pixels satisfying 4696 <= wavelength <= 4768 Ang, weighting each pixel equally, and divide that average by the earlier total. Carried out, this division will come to 0.056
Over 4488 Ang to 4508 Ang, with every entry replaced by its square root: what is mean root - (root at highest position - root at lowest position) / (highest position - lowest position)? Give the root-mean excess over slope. 14.7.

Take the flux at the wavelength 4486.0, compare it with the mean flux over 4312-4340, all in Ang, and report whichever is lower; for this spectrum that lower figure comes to 175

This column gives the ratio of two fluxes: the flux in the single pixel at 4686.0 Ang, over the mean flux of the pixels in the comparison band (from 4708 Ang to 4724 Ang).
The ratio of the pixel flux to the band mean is 1.02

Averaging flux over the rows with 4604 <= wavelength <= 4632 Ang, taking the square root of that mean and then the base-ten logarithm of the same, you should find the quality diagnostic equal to 1.19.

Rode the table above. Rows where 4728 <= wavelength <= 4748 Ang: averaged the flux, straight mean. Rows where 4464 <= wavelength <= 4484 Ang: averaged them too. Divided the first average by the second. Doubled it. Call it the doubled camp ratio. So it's 2.26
